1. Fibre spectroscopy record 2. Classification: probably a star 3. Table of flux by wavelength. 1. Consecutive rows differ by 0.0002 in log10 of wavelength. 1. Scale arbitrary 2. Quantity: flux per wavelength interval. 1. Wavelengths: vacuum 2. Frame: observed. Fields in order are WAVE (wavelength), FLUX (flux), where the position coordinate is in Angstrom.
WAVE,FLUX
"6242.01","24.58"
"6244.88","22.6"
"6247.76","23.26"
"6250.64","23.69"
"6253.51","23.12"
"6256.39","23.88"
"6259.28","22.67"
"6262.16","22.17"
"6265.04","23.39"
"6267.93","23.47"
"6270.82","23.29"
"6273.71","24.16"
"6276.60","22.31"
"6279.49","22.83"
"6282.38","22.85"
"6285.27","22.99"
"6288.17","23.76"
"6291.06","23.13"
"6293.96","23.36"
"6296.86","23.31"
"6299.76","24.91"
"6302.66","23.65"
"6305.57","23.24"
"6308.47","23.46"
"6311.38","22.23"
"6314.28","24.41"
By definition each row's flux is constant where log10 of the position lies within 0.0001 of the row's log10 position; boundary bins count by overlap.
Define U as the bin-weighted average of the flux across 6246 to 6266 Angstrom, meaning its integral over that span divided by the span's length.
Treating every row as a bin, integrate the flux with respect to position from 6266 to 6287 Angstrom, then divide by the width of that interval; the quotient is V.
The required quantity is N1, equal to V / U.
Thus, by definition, 1.00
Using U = 23.2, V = 23.1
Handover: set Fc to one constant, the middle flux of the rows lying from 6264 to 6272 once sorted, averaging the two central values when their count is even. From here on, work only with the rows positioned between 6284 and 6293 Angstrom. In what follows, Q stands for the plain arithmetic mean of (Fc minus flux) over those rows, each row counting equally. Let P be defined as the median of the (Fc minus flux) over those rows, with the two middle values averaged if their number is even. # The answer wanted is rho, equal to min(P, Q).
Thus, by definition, 0.10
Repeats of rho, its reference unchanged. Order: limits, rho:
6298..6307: -0.54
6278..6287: 0.50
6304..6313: 0.15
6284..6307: -0.15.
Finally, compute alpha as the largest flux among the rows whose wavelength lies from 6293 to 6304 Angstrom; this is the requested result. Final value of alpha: 24.91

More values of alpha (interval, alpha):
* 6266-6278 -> 24.16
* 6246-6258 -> 23.88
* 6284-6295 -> 23.76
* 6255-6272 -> 23.88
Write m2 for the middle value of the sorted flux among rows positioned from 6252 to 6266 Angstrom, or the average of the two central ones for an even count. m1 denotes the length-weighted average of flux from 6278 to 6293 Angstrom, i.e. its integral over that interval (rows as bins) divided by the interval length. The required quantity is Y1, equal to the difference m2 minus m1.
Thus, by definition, 0.0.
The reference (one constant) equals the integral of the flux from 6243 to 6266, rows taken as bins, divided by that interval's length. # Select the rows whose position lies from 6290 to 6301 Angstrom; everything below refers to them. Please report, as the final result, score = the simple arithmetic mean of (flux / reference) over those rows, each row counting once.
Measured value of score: 1.02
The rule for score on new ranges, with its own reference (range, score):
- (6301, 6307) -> 1.01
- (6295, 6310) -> 1.03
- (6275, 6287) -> 0.98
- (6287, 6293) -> 1.01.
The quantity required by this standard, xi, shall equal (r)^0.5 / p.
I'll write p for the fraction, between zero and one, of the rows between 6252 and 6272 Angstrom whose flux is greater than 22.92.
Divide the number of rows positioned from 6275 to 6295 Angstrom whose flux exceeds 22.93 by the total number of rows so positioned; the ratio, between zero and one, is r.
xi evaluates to 1.1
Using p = 0.71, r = 0.57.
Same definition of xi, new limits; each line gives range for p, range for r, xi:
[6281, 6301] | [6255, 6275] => 1.0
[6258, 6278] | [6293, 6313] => 1.6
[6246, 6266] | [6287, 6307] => 1.4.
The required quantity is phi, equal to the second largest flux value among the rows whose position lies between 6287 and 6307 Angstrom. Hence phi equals 23.76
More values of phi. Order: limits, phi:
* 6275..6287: 22.85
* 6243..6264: 23.69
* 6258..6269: 23.39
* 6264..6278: 23.47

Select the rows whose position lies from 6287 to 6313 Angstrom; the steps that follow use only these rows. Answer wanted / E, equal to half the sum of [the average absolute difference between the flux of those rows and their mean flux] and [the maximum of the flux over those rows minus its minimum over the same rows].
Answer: 1.56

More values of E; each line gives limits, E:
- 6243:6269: 1.08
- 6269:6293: 1.14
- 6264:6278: 1.13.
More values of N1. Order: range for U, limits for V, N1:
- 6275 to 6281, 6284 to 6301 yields 1.04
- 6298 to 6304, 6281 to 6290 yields 0.96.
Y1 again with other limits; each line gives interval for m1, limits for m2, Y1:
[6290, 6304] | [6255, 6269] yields -0.3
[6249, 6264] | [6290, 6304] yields 0.2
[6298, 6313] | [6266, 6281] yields -0.2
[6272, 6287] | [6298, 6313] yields 0.4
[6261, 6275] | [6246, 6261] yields 0.0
